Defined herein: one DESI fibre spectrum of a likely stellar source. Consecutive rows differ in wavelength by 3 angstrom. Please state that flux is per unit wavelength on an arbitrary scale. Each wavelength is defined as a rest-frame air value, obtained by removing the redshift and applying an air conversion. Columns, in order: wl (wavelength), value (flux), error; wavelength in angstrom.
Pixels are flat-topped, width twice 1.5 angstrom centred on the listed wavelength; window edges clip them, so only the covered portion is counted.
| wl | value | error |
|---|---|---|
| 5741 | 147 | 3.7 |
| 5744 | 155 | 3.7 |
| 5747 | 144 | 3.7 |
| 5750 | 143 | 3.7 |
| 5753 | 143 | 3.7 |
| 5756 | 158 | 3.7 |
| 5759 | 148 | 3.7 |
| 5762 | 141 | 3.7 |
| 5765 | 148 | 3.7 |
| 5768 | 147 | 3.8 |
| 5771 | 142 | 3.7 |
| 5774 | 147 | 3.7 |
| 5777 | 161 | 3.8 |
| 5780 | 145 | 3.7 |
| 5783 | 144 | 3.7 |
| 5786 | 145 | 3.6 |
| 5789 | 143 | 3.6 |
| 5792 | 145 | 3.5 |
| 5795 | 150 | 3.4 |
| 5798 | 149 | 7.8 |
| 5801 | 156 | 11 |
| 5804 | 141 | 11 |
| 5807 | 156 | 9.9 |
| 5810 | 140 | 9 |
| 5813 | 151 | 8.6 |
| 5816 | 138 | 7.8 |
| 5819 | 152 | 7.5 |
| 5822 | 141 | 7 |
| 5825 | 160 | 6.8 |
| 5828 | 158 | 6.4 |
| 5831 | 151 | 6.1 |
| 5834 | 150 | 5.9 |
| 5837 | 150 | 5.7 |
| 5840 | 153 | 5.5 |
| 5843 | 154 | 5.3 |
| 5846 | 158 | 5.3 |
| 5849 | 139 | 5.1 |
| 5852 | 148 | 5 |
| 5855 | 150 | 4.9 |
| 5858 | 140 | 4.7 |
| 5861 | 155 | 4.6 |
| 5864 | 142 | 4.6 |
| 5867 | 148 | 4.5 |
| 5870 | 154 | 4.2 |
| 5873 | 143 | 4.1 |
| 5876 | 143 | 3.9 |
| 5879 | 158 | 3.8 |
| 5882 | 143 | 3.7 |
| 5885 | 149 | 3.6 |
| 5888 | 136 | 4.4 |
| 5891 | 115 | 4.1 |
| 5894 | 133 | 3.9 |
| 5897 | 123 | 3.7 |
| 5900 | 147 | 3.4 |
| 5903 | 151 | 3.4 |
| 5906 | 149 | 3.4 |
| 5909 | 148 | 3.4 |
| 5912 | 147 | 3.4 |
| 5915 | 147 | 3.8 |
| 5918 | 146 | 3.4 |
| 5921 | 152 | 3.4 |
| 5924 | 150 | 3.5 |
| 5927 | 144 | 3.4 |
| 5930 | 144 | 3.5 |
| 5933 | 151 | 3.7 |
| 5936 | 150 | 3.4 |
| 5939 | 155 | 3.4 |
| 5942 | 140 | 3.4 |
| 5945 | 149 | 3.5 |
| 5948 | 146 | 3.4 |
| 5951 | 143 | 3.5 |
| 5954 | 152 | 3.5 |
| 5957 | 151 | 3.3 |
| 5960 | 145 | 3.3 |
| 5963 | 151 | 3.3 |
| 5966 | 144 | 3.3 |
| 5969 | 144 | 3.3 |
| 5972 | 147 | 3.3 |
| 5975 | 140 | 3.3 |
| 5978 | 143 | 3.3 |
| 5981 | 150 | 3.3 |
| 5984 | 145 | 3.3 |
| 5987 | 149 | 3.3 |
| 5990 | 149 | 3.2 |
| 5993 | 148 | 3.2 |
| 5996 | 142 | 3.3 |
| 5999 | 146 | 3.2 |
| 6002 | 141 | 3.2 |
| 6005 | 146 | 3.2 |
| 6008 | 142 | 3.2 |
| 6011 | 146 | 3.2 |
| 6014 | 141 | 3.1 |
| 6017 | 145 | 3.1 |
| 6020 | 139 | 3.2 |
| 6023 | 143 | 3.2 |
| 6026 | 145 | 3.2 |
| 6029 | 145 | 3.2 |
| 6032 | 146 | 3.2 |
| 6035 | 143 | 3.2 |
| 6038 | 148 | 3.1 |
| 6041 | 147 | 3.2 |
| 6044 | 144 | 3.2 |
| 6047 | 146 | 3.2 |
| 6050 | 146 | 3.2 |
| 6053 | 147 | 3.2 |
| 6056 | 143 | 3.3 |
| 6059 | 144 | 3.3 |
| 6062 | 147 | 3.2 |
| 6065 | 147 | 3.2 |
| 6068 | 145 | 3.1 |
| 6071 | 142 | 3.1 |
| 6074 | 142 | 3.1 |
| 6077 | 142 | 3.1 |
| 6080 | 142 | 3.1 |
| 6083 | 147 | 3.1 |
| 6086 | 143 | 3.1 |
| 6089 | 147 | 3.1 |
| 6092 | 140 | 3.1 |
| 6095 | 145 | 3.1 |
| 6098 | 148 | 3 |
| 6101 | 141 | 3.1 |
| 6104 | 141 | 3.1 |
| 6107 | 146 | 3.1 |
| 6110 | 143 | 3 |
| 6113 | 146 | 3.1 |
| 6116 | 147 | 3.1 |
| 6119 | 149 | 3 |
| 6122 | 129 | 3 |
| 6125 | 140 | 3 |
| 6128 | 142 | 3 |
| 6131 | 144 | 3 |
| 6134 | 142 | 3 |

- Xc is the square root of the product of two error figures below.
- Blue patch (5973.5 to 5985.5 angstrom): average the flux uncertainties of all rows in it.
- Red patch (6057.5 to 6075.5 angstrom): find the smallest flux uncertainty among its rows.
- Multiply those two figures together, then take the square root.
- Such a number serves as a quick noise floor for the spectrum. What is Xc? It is 3.20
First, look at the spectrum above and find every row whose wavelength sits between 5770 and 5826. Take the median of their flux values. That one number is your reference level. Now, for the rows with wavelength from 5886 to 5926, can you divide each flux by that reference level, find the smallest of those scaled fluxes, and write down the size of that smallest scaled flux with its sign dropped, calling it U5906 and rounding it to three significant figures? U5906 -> 0.793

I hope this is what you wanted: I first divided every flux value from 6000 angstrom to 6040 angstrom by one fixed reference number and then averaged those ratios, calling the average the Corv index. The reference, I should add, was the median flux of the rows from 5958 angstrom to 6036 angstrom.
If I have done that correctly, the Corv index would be 0.99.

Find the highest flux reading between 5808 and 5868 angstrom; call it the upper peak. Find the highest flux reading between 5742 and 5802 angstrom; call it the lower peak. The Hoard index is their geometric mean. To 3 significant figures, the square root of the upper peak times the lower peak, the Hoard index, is 160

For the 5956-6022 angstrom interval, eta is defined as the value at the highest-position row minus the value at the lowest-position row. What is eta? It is -12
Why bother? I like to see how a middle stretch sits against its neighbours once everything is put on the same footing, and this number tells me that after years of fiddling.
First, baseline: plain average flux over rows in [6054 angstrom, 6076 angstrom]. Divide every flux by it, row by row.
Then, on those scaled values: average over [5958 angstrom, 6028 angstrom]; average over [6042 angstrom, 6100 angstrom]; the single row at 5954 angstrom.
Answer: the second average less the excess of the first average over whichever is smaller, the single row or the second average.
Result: 1.00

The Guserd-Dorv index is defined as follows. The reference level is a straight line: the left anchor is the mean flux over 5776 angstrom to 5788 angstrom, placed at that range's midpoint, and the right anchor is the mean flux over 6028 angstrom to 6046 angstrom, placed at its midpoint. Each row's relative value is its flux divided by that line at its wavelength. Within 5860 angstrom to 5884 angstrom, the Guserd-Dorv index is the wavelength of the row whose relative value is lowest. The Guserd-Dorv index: 5864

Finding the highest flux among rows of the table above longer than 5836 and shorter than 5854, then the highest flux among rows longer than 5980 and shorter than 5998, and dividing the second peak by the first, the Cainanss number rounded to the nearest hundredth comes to 0.95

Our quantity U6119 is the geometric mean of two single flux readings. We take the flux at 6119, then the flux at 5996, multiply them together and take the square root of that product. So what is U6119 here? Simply 145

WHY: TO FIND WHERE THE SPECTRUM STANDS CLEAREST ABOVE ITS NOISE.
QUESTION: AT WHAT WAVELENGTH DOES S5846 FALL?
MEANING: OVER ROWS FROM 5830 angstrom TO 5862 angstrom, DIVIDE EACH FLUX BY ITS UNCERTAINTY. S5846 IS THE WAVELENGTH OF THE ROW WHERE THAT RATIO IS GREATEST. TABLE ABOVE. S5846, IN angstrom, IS 5861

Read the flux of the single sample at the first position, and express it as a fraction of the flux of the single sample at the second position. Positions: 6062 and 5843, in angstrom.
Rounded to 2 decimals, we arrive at 0.95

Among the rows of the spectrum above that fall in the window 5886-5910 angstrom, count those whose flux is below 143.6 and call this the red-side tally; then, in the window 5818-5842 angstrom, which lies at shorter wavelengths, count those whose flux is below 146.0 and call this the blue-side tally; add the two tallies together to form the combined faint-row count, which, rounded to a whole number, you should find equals 5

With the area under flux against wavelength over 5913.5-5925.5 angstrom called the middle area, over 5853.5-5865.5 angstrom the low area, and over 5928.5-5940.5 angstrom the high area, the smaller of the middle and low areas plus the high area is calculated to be 3561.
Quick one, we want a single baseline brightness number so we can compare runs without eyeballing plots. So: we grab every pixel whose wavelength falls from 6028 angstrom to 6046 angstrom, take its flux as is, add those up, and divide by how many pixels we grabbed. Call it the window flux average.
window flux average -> 146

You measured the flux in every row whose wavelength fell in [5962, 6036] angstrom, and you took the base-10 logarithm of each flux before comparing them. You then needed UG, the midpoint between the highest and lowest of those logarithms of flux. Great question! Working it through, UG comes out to 2.16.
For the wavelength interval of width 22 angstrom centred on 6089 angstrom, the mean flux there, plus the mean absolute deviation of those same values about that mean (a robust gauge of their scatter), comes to 147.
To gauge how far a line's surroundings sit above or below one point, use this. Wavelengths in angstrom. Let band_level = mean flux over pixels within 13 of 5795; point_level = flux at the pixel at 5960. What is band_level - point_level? 3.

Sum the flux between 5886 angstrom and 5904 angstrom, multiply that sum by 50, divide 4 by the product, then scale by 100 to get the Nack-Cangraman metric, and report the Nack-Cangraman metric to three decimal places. 0.010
